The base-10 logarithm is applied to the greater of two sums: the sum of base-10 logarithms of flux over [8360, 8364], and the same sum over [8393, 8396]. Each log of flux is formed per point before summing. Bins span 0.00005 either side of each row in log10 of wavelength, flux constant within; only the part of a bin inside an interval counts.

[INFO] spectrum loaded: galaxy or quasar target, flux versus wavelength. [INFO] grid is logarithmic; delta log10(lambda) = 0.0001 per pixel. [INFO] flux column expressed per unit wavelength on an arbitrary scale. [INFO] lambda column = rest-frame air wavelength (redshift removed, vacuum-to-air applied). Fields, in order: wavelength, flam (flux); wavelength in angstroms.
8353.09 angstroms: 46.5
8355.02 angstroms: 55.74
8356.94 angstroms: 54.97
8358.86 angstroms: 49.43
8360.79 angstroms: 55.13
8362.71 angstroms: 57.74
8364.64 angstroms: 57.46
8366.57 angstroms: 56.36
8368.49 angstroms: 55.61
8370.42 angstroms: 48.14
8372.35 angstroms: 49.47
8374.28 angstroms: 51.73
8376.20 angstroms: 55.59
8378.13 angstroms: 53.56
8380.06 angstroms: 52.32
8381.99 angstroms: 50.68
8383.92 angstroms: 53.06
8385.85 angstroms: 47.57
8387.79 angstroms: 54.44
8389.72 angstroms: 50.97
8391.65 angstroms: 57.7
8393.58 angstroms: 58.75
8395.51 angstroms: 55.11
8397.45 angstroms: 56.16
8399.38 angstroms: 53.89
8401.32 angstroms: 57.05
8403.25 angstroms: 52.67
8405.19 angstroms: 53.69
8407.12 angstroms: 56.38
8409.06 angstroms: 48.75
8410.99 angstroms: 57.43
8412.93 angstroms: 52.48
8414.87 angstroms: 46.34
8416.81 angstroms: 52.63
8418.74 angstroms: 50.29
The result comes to 0.545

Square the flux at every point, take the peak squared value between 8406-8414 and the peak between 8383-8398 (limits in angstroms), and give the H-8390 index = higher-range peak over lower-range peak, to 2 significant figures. 0.96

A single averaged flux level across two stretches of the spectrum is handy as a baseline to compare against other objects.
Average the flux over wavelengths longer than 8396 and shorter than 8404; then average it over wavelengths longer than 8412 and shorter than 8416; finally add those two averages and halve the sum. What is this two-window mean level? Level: 52.2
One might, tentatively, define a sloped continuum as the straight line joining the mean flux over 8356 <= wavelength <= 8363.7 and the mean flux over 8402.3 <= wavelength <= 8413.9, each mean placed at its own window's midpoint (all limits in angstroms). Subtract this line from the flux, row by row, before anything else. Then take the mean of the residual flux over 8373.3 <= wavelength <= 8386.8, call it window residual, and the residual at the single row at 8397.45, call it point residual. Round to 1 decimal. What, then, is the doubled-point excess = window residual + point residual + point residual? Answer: 2.9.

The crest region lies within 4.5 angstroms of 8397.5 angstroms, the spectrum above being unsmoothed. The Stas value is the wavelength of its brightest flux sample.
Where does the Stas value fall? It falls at 8393.58 angstroms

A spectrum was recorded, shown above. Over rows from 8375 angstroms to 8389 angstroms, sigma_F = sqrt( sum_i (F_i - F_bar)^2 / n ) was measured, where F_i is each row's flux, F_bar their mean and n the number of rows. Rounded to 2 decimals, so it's 2.46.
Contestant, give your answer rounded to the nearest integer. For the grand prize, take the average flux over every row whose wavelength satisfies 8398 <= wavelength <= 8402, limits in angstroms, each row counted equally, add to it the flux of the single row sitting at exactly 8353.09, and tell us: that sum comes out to 102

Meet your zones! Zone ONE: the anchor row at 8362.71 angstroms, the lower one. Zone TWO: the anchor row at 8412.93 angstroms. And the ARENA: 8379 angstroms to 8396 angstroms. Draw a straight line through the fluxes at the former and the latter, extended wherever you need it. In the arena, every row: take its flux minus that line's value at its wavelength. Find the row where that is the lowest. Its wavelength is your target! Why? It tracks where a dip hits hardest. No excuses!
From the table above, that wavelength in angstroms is 8385.85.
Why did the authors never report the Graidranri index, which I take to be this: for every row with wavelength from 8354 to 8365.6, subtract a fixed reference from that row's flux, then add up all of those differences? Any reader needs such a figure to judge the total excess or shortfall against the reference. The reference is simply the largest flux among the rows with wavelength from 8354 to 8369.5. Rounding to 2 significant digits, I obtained -16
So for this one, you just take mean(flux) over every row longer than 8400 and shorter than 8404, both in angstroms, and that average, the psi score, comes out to 54.9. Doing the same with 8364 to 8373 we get 53.4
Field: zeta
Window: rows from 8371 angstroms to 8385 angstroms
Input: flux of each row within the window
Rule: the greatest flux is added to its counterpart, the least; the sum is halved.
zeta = 52.5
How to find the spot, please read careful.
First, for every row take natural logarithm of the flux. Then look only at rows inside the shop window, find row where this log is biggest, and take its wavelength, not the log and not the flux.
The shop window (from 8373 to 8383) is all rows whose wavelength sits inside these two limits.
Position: 8376.20 angstroms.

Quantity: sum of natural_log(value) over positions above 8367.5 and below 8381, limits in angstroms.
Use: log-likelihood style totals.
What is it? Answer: 27.7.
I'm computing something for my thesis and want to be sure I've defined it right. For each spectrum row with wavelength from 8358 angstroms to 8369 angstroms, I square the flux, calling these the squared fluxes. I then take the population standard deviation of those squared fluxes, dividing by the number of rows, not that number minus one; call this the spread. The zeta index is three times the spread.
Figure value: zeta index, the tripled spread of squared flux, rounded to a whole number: 890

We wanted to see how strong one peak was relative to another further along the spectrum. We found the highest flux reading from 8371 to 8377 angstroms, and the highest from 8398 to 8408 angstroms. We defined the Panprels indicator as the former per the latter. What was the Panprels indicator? 0.97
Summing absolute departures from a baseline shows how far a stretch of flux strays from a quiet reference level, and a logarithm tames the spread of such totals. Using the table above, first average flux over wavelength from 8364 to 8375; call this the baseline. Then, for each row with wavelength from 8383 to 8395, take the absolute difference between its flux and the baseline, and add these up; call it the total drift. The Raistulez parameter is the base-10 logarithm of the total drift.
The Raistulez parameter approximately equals 1.29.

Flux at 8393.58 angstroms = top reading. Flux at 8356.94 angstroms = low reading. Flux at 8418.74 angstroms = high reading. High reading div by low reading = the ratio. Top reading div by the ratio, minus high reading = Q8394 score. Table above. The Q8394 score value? 14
